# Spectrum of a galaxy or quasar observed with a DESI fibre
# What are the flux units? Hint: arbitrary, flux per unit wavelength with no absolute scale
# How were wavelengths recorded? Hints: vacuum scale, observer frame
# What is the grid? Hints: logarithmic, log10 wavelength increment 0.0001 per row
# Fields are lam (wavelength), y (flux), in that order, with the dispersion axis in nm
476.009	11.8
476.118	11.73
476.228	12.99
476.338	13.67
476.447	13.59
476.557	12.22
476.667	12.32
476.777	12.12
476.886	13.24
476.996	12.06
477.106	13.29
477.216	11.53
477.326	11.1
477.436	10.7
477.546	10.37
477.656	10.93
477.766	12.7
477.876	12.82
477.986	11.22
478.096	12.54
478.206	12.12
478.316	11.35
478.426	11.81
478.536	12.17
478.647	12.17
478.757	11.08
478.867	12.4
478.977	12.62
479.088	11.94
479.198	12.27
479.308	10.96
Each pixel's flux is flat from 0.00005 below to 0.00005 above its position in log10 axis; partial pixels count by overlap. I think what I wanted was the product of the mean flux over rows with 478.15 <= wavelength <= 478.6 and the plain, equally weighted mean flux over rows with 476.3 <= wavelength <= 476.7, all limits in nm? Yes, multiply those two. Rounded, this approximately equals 154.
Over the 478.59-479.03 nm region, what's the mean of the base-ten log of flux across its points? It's 1.08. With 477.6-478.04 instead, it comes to 1.08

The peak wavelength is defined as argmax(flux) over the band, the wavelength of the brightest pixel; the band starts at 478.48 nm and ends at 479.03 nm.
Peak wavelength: 478.977 nm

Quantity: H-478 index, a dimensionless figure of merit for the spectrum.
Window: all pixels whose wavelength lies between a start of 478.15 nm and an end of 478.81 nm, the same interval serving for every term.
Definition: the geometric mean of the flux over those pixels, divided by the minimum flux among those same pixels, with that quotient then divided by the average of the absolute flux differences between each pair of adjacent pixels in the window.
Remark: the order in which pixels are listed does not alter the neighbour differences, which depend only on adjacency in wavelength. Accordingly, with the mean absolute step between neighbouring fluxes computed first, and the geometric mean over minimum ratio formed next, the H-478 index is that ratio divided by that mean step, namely 2.0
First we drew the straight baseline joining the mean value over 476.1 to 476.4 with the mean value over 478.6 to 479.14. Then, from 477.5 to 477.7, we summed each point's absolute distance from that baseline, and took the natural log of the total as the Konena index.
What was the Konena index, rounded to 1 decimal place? 1.3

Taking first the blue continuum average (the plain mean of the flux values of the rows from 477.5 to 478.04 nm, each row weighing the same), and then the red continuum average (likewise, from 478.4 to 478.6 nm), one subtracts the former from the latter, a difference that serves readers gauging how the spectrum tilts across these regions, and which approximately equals 0.4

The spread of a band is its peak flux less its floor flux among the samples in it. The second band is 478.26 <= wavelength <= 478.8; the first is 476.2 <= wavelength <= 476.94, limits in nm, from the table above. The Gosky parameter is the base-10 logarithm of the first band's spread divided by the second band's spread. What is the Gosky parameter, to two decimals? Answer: 0.15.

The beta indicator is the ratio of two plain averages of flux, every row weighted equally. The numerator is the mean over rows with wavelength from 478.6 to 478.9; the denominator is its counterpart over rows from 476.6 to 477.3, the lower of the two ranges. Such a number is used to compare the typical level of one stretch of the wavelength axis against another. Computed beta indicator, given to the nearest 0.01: 0.96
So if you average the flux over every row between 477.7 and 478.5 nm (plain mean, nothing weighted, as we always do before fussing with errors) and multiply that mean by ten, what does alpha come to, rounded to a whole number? 121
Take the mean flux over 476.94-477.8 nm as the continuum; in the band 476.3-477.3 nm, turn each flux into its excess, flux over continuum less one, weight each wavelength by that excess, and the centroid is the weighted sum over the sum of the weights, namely 476.68 nm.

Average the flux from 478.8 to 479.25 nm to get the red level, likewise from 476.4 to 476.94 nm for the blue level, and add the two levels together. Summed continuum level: 25.0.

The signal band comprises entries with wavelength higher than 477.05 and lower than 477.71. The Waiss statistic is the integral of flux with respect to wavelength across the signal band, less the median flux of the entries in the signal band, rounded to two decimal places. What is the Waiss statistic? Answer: -3.55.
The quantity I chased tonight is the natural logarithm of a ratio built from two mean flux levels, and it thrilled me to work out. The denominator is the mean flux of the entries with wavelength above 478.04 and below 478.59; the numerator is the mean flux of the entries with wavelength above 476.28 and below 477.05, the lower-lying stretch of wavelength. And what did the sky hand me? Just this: 0.06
